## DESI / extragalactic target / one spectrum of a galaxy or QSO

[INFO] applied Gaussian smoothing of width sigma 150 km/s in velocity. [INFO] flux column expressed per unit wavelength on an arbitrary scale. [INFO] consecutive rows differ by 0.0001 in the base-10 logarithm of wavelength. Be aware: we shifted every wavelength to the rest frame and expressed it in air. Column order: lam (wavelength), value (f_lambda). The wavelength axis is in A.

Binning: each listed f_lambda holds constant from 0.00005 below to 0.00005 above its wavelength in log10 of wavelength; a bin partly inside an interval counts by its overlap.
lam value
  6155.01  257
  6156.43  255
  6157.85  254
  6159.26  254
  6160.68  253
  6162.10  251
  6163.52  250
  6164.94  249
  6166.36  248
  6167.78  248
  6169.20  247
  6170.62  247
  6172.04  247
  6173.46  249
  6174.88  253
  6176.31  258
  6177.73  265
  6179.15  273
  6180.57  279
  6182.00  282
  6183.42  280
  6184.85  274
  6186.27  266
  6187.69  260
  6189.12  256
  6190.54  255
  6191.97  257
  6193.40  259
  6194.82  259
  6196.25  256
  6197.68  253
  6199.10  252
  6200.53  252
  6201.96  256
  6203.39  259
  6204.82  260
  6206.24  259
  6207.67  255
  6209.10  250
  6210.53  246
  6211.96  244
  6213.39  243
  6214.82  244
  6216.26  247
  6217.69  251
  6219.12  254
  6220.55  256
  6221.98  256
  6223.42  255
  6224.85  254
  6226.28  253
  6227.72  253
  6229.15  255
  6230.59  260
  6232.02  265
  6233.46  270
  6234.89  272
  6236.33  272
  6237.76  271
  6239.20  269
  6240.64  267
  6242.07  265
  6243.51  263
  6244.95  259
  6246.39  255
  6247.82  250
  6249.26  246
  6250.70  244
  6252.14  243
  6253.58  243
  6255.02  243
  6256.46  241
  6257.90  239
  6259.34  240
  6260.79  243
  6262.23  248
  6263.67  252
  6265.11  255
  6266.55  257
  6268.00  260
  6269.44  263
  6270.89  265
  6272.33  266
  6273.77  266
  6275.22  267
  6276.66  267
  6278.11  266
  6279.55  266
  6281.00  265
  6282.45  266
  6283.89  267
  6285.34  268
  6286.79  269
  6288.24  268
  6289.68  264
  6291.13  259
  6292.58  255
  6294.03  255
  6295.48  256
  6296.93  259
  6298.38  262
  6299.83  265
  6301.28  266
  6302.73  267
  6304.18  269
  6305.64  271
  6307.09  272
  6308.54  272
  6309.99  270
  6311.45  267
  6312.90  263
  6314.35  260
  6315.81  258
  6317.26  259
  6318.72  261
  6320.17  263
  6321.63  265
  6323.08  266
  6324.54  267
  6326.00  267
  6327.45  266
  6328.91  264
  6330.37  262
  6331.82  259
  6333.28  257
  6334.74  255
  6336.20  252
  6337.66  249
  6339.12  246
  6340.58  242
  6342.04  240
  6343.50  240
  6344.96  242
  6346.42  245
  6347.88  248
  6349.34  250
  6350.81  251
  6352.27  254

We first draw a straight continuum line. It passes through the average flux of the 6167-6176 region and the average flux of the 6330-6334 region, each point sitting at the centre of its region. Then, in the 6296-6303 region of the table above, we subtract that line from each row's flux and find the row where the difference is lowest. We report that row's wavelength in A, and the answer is 6296.93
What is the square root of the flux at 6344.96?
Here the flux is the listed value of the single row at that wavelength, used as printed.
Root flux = 15.6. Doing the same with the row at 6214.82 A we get 15.6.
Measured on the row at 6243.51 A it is 16.2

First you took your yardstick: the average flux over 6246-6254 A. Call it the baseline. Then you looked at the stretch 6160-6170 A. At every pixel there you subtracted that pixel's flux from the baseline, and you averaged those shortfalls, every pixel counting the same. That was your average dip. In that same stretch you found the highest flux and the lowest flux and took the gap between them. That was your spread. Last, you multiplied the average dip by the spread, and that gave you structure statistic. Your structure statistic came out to -16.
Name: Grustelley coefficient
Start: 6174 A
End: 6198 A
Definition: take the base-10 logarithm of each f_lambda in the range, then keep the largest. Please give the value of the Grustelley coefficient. 2.45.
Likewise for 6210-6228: 2.41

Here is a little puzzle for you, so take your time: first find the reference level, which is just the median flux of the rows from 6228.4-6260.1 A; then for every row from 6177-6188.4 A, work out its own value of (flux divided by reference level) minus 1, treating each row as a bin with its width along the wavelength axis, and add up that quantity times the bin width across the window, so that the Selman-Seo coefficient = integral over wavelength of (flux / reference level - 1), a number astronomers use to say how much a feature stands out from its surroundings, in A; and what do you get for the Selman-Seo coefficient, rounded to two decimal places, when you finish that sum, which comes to 0.68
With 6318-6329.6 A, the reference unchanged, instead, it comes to 0.36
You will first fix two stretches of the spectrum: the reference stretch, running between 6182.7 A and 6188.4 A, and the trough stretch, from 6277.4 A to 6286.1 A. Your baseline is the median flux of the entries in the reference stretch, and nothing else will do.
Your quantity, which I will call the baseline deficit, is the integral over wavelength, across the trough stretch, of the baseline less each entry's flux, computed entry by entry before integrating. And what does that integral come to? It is 32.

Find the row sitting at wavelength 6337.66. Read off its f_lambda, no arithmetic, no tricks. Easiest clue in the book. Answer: 249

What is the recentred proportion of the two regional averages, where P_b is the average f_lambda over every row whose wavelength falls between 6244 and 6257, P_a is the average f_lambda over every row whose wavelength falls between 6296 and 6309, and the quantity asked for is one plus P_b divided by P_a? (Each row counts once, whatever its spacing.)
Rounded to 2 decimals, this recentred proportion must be 1.93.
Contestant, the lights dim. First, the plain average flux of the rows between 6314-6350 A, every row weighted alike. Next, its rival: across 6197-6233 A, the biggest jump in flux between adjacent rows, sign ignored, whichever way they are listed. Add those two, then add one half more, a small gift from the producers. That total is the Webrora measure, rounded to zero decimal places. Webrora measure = 261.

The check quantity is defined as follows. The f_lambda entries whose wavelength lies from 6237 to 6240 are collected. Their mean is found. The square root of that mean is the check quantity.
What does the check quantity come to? 16.4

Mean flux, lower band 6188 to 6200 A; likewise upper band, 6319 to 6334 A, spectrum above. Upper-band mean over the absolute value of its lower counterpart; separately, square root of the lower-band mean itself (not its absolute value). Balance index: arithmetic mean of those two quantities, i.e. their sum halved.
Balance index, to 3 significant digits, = 8.51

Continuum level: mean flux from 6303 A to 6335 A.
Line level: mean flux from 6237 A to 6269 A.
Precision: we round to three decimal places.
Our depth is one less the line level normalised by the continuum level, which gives 0.045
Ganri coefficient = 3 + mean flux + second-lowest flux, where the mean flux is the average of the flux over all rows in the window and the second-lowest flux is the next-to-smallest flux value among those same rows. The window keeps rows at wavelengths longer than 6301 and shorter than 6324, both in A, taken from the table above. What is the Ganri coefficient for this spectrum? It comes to 528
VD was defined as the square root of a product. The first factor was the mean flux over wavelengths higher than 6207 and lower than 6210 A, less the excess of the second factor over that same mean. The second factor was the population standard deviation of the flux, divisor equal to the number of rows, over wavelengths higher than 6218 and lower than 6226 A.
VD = 21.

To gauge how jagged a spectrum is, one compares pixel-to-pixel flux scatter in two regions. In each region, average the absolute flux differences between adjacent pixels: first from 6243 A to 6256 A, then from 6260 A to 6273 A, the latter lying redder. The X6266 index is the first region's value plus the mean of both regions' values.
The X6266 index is 5.2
